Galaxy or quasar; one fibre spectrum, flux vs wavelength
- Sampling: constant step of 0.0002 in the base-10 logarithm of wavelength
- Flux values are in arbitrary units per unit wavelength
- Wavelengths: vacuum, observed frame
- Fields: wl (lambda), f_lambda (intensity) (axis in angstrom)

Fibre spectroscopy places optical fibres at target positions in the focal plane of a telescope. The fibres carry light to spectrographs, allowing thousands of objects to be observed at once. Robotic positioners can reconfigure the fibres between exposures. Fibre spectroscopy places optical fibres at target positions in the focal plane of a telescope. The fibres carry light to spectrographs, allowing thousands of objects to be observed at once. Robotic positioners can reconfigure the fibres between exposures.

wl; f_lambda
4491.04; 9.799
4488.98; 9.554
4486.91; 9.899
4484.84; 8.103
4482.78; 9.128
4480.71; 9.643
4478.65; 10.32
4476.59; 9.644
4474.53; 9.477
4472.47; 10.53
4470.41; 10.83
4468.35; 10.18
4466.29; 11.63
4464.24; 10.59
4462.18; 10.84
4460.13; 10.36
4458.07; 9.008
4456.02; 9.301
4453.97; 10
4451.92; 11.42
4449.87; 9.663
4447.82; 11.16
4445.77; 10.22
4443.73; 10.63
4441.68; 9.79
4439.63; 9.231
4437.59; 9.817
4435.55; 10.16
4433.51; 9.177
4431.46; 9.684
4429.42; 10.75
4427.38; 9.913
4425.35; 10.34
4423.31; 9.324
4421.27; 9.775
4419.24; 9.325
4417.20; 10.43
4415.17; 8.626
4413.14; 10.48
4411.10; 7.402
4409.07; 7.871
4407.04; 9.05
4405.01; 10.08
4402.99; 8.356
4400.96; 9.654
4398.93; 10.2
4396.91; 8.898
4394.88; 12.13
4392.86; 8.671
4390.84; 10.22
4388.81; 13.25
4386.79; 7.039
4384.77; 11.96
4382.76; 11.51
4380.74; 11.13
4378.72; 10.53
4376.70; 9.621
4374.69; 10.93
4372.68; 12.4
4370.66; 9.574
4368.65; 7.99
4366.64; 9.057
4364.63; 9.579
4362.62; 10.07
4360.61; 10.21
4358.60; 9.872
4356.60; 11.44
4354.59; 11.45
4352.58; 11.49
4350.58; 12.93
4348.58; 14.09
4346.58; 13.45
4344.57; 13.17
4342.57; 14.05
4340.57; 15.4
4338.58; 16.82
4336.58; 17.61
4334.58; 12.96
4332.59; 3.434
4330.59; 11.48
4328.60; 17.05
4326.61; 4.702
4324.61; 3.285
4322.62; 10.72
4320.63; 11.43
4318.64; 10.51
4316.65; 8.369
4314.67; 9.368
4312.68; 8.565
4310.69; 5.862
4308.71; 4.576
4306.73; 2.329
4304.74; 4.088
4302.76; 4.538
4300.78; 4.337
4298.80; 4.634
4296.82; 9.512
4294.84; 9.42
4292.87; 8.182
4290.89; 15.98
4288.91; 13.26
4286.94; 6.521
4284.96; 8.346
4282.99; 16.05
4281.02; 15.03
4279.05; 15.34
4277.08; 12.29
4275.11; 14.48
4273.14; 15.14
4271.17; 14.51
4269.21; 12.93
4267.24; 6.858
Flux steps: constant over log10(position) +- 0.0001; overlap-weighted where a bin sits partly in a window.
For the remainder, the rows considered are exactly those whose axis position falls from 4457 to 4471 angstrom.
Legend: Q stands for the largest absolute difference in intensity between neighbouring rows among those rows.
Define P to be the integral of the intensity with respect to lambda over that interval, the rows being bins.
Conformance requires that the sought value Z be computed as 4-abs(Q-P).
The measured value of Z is -141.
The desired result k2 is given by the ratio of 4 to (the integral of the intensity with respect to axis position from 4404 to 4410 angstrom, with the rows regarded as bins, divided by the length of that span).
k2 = 0.443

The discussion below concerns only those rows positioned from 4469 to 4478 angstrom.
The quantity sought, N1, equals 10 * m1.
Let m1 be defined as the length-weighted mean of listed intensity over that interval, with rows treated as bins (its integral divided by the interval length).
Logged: 101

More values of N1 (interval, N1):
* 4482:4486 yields 86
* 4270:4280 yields 143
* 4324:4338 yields 105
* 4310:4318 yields 82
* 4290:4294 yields 119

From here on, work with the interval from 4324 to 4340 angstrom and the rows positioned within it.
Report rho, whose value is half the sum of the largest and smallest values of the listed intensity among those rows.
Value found 10.4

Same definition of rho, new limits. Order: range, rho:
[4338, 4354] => 14.2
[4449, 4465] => 10.2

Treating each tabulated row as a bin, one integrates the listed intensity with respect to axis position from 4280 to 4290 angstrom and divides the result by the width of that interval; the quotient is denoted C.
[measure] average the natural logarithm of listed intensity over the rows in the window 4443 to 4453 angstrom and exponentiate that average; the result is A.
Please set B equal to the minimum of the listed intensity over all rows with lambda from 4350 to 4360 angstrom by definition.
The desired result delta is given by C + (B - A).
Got 11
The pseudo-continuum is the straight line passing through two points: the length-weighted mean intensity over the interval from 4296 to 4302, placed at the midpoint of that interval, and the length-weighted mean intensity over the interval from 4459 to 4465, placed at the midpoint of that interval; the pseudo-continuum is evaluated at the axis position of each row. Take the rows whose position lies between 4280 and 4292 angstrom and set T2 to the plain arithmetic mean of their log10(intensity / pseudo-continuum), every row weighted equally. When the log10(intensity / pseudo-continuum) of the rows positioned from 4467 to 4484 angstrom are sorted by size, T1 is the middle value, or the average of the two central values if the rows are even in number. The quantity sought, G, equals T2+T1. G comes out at 0.3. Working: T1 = -0.04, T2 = 0.32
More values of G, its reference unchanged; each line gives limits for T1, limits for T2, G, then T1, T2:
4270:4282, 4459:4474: 0.4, 0.44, 0.00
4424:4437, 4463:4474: 0.0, 0.01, 0.00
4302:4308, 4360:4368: -0.1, -0.18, 0.09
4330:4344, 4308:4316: 0.3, 0.29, 0.03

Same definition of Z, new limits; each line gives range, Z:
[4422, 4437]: -143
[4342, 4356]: -175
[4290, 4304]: -100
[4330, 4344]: -171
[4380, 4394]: -137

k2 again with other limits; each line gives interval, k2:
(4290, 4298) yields 0.379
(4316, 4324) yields 0.400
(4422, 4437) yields 0.404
